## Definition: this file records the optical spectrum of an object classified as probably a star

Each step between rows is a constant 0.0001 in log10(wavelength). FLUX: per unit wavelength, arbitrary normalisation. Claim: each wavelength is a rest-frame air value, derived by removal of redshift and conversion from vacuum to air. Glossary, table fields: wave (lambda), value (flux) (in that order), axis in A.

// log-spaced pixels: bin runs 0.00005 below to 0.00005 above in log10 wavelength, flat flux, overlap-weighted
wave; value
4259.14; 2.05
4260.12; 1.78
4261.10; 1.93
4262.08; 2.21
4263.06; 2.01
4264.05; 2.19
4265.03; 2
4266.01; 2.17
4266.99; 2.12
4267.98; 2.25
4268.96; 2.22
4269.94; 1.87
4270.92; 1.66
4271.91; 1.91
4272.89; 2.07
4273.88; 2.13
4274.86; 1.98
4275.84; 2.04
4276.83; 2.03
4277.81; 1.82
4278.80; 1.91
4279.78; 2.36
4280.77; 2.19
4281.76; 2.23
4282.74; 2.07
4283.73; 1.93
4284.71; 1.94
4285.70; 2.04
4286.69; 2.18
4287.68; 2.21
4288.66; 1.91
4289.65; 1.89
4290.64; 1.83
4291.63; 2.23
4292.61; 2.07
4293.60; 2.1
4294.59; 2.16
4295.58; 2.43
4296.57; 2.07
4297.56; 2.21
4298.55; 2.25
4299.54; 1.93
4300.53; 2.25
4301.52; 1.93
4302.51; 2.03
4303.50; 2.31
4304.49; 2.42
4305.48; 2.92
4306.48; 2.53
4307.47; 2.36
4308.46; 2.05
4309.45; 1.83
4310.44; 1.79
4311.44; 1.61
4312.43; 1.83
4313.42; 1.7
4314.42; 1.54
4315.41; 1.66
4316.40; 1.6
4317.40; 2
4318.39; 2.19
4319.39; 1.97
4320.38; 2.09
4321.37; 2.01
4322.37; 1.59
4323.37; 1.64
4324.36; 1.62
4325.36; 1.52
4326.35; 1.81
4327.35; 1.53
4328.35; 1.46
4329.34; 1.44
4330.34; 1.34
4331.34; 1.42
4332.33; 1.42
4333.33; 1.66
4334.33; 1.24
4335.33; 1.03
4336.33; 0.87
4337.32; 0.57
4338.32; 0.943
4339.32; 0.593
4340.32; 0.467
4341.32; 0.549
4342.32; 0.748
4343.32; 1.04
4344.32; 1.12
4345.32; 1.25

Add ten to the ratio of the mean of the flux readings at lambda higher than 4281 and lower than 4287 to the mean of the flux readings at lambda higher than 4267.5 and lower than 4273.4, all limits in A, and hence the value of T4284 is 11.0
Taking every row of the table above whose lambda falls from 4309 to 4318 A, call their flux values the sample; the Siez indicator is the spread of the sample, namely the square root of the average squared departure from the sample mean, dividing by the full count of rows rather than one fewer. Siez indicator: 0.14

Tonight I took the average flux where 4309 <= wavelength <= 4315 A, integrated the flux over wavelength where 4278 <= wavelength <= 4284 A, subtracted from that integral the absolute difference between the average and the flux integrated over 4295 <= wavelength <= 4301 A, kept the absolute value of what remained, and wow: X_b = 1.2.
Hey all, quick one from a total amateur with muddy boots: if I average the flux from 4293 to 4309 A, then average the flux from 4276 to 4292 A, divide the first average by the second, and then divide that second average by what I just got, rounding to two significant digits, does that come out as 1.9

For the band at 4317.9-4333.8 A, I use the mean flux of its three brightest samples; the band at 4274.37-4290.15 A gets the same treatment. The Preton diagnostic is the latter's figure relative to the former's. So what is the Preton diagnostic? 1.1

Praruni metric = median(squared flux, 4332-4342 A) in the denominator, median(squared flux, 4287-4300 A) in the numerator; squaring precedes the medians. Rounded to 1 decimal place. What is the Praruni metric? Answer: 5.4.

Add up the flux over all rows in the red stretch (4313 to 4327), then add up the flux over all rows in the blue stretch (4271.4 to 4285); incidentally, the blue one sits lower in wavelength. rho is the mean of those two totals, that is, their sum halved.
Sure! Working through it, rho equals 26.8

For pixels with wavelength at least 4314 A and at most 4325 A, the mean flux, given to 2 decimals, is 1.81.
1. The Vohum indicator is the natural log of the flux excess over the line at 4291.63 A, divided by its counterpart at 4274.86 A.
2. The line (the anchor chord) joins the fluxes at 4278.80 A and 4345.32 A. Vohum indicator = 2.7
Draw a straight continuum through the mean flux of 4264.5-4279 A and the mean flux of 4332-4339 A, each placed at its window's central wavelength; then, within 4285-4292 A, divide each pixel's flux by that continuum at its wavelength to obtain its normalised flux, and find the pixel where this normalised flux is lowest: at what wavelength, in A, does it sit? 4290.64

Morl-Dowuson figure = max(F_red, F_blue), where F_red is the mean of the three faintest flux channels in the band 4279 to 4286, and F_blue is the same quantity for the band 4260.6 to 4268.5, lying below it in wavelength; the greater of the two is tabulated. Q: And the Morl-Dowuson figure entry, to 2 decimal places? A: 1.98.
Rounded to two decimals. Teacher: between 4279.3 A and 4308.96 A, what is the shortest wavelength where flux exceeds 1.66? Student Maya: 4279.78 A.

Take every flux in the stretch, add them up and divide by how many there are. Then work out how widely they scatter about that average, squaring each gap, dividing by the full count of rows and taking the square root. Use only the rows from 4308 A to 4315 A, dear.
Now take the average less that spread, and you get 1.61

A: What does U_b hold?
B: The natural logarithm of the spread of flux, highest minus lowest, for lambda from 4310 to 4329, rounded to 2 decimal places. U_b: -0.31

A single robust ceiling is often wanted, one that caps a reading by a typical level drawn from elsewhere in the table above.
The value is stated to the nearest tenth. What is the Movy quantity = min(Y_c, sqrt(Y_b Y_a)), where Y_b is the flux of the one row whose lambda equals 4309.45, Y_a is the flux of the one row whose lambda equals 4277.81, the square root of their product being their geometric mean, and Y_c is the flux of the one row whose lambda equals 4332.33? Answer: 1.4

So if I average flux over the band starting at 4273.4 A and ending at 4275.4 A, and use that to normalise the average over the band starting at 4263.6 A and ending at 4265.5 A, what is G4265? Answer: 1.0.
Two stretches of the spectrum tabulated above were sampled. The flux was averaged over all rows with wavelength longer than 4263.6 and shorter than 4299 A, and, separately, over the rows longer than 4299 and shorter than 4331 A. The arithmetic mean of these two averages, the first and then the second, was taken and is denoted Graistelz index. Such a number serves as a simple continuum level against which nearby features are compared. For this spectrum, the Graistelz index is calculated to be 1.98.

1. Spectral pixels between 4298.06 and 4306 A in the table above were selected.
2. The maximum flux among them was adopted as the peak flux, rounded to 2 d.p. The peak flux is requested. 2.92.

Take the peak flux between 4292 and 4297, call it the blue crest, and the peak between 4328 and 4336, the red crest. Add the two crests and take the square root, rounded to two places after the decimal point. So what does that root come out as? 2.02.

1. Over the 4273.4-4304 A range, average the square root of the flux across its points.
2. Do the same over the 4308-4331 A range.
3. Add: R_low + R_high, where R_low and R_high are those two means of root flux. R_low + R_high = 2.8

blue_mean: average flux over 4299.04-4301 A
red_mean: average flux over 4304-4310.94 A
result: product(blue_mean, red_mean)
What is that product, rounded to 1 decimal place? 4.7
